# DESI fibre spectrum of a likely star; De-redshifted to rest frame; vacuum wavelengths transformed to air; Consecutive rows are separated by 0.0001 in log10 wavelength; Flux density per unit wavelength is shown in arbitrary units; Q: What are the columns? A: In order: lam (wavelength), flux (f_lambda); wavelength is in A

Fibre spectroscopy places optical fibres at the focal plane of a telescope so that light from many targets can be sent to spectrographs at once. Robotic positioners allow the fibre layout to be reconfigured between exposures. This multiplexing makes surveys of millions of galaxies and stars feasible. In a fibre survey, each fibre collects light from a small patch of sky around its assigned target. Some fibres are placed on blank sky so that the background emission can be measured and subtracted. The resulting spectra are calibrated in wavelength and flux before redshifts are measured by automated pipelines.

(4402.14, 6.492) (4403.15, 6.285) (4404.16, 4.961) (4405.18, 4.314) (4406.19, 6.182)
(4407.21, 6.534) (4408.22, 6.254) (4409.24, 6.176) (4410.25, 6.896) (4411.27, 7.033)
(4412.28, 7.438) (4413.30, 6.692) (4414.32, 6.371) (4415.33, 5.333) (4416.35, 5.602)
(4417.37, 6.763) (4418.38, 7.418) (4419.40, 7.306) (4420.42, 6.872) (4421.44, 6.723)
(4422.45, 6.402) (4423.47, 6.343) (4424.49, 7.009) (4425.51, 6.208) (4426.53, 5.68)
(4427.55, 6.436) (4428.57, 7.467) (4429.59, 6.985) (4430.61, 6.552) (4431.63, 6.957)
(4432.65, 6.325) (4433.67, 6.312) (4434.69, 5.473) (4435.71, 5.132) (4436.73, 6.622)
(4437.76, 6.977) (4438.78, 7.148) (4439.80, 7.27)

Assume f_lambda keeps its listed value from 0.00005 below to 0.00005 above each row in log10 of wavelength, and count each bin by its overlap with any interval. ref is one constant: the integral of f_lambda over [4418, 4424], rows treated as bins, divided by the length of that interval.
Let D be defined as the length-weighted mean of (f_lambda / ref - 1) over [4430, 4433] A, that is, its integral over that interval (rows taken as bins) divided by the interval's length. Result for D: -0.028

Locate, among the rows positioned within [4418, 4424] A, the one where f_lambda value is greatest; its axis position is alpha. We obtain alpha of 4418.38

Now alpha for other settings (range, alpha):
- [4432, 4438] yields 4437.76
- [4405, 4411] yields 4410.25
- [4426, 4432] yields 4428.57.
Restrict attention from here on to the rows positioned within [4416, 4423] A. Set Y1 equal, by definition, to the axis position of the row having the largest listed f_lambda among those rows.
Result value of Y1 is 4418.38 A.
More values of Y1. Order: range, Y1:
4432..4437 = 4436.73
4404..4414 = 4412.28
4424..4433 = 4428.57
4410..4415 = 4412.28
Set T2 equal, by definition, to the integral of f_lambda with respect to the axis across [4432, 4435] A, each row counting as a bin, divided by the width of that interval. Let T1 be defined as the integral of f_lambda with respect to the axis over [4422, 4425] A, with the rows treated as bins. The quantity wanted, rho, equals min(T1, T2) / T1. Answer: 0.31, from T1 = 19.7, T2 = 6.1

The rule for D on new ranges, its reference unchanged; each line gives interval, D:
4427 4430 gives 0.017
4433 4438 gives -0.112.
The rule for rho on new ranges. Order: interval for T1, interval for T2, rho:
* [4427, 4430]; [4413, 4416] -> 0.29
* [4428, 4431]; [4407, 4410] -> 0.30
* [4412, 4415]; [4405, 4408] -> 0.29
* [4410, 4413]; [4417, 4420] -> 0.34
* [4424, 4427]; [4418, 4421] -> 0.38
